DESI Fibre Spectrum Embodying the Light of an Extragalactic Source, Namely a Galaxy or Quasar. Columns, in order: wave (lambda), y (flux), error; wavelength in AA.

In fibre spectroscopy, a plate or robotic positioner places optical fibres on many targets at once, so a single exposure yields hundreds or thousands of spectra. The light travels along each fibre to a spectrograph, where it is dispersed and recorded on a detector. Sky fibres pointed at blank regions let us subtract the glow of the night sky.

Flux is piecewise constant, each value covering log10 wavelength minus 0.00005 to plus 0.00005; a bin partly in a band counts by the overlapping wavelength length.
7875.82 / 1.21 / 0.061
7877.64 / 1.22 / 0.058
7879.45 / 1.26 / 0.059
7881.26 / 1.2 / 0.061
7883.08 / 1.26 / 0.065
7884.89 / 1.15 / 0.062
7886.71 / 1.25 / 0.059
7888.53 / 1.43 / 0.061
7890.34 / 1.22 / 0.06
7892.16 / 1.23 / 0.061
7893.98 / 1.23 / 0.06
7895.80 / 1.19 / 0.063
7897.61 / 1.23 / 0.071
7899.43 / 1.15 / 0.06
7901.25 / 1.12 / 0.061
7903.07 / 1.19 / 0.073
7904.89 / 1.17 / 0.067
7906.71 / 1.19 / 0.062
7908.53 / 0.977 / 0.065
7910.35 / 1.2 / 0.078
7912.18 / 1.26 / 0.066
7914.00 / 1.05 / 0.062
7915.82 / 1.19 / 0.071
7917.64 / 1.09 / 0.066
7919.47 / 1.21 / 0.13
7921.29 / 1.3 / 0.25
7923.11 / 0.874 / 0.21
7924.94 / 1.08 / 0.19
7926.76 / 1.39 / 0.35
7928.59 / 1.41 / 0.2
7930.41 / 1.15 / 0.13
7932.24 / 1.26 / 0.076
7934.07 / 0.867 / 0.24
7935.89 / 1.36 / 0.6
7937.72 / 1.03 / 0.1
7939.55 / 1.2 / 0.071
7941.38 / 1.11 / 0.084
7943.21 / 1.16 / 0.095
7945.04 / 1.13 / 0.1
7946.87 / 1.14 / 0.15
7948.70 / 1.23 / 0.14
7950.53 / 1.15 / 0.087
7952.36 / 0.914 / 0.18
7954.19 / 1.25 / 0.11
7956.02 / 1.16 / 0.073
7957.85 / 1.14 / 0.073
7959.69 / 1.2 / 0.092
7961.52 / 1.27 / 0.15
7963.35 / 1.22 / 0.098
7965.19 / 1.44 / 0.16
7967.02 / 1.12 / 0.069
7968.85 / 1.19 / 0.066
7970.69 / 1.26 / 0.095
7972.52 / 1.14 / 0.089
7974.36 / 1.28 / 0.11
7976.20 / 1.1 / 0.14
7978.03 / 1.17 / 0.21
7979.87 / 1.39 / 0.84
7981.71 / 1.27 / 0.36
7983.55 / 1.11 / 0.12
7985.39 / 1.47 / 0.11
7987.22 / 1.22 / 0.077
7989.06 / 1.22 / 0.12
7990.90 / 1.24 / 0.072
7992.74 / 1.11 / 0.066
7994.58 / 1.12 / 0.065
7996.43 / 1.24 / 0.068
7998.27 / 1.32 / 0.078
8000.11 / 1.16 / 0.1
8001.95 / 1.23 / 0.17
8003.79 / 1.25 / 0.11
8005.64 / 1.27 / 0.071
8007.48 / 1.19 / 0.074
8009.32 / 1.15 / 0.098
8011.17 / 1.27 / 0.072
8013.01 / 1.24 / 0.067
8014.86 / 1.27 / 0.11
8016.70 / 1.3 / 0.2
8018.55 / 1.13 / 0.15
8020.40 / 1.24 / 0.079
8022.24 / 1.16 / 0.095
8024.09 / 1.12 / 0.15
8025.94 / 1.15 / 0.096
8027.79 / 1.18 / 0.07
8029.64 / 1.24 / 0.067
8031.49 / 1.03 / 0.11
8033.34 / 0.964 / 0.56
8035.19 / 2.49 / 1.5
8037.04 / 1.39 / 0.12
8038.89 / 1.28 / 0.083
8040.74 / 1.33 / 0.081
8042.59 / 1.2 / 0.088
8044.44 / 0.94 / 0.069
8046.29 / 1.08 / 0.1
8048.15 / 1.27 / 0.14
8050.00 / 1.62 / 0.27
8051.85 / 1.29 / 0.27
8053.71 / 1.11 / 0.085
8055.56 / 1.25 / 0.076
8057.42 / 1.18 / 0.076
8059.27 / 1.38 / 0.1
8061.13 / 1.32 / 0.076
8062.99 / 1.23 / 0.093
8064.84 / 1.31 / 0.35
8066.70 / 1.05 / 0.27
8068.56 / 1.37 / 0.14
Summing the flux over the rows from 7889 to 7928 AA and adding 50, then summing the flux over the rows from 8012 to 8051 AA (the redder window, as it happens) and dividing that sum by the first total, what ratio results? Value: 0.357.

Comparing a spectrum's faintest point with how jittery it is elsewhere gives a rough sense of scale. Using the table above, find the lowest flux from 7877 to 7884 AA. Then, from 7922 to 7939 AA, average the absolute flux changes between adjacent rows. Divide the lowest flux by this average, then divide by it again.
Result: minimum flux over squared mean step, 17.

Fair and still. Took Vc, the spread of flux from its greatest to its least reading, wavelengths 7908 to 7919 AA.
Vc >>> 0.28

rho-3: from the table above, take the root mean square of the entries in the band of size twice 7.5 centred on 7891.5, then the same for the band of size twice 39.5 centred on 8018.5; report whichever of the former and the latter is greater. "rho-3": 1.27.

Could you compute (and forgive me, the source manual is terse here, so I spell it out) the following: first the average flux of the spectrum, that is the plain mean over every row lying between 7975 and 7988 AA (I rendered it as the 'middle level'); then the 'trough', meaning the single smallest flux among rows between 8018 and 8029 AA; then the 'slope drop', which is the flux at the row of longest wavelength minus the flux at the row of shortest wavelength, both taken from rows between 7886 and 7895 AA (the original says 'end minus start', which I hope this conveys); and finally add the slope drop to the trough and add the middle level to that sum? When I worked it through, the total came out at 2.35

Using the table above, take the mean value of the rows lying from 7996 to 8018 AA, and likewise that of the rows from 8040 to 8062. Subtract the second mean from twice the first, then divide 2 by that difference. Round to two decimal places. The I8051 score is 1.62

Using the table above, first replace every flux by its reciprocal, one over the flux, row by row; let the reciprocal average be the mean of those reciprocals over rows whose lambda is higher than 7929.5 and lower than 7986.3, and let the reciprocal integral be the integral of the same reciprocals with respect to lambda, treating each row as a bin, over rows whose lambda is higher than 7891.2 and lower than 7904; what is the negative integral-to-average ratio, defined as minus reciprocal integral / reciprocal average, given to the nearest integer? -13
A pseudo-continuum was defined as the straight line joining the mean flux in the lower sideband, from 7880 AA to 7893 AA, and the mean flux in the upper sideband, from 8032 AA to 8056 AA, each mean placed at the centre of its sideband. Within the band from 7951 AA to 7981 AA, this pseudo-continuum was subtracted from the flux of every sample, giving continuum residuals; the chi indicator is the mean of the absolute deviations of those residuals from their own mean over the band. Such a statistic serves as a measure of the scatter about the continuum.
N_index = 0.086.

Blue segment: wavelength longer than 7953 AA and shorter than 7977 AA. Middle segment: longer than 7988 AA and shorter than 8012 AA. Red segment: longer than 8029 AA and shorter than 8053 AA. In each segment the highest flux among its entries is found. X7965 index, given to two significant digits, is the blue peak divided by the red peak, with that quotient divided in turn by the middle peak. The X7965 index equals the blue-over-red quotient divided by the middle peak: 0.44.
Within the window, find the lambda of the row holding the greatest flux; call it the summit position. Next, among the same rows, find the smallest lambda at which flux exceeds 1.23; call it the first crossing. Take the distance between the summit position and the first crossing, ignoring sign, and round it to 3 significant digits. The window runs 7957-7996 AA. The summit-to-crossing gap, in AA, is 23.9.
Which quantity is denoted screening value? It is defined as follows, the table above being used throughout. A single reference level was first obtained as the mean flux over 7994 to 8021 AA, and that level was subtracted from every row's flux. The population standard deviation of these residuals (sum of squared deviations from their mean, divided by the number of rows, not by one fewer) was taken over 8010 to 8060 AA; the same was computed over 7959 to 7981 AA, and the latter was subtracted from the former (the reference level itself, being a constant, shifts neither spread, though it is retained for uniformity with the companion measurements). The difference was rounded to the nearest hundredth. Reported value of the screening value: 0.18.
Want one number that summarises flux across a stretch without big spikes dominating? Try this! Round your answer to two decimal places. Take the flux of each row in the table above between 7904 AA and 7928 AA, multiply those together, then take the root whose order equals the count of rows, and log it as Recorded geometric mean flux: 1.14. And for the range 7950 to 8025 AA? 1.21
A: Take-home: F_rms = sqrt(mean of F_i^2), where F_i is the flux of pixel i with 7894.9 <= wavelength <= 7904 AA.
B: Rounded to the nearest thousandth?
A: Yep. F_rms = 1.177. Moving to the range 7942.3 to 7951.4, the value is 1.163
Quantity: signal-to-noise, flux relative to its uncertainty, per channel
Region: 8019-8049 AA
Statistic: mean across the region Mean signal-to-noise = 11.6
